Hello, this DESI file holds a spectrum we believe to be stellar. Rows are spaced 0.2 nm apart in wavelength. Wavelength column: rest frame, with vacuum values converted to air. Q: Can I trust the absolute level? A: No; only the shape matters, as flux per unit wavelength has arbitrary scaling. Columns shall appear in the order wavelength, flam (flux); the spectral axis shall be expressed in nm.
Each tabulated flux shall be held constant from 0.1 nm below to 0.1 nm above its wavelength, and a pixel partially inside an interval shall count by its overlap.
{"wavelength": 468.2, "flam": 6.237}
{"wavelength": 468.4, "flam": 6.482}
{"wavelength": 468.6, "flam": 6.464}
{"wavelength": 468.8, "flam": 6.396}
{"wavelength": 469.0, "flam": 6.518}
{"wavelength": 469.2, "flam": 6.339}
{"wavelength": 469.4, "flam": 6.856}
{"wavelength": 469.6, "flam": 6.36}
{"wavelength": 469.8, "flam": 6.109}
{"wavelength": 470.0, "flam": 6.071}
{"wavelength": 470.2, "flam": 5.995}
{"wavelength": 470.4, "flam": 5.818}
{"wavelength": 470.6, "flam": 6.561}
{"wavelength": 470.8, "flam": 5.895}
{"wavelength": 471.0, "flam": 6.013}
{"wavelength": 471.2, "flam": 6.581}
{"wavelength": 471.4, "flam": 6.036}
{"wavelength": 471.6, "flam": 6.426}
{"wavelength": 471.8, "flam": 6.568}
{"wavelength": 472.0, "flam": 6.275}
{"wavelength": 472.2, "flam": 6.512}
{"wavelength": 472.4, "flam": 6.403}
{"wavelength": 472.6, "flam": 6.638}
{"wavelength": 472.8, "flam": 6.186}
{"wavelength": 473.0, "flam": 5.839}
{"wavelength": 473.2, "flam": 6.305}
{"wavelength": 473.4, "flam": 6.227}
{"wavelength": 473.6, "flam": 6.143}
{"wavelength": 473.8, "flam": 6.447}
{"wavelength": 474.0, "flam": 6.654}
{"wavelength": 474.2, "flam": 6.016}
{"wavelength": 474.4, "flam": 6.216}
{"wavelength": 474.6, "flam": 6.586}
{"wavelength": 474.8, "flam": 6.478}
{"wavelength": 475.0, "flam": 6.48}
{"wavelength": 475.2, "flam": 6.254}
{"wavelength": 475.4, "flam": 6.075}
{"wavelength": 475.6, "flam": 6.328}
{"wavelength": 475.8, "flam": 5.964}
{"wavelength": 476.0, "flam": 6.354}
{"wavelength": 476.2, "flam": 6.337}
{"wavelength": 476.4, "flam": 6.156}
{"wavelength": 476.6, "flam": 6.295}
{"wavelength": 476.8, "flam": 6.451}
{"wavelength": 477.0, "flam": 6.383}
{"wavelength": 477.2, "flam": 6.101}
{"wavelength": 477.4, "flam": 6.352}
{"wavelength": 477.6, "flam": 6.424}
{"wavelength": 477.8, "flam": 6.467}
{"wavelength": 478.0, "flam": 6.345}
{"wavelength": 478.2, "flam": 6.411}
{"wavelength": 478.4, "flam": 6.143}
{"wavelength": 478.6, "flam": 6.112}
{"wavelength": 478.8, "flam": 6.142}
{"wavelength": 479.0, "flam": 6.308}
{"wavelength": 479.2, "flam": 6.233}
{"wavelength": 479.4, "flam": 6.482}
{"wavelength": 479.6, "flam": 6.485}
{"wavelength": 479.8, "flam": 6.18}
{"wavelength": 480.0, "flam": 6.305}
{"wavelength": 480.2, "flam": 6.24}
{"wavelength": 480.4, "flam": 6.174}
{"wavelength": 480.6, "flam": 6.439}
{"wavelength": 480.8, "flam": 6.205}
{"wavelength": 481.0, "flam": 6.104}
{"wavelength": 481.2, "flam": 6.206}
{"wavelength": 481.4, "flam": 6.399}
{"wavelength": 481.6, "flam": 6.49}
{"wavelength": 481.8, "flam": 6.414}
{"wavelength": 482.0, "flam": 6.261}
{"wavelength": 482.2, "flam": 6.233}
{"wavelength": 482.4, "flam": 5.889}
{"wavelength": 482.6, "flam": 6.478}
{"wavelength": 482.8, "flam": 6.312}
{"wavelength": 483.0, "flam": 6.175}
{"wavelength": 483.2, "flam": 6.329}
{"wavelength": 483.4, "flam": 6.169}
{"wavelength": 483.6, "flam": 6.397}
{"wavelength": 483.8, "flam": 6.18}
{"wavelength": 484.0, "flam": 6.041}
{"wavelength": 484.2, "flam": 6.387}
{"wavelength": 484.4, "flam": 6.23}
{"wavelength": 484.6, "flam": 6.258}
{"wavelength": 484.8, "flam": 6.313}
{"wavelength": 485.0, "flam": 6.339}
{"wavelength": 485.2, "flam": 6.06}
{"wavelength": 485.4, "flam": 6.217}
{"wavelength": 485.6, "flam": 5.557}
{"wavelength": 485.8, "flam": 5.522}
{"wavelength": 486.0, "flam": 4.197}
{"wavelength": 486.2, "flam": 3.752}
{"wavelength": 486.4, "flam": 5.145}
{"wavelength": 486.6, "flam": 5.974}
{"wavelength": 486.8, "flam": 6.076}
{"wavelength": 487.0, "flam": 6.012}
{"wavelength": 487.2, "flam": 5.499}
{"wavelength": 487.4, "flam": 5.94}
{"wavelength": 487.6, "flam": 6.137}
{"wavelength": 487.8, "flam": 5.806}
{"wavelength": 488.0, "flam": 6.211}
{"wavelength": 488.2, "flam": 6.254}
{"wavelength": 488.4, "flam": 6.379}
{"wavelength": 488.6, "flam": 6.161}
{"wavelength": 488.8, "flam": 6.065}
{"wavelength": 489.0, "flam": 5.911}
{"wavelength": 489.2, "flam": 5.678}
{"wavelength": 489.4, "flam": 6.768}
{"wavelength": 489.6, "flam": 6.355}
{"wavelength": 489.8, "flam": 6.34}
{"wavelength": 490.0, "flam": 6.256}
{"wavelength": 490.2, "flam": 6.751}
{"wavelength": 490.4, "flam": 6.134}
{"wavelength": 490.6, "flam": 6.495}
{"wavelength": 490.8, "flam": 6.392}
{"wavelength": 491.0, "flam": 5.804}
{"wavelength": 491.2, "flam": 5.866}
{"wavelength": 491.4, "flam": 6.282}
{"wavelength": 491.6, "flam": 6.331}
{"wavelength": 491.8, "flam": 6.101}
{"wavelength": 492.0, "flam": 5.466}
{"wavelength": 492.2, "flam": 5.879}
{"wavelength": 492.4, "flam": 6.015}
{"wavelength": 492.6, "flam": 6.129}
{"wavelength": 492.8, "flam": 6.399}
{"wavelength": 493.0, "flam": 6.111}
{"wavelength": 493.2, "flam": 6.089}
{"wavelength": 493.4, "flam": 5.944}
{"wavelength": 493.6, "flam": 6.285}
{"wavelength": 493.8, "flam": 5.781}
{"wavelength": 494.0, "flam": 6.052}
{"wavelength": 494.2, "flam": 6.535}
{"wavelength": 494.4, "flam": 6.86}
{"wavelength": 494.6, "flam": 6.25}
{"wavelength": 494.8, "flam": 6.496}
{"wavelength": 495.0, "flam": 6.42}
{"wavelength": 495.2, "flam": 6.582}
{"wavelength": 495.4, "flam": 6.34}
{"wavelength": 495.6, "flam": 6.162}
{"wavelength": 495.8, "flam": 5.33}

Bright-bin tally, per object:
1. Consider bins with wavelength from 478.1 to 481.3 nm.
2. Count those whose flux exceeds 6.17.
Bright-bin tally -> 12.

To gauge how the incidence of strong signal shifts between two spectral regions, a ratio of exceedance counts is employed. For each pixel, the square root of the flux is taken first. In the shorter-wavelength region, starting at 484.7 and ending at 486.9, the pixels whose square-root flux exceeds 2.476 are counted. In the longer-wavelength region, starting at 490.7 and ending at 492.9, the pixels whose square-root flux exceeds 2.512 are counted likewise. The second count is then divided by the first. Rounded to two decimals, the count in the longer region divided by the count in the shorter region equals 1.00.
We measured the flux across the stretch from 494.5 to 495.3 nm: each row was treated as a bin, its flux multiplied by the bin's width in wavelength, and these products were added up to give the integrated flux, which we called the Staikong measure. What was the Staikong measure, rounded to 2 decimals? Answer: 5.15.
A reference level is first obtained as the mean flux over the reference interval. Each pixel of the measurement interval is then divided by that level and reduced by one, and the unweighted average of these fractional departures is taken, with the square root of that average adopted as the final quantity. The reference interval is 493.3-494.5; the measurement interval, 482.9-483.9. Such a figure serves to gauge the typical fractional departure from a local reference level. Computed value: 0.034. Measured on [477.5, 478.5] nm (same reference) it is 0.136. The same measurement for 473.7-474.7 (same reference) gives 0.150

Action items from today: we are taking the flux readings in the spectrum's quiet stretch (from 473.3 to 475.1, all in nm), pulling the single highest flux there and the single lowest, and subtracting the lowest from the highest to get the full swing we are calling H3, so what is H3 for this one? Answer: 0.6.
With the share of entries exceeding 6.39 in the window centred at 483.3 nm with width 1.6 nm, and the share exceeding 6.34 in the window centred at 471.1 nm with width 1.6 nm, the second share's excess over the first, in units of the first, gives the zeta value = 1.00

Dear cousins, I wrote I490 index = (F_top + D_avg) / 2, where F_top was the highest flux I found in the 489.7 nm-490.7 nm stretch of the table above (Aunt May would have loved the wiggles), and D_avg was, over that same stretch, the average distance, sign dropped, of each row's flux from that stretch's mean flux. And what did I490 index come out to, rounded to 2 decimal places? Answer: 3.47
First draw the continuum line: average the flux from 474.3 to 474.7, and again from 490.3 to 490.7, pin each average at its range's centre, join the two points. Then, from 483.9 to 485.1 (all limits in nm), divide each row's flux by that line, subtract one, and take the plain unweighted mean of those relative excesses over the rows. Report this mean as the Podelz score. -0.013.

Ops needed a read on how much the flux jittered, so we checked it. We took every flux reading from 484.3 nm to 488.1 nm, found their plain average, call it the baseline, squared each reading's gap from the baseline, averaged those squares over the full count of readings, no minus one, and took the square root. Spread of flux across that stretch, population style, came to 0.69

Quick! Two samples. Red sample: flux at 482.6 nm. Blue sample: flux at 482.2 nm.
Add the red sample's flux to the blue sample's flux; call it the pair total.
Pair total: 12.7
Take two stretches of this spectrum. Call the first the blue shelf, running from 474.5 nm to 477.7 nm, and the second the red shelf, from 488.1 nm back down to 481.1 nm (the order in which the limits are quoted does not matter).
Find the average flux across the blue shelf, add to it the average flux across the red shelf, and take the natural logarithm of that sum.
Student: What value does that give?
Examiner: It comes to 2.51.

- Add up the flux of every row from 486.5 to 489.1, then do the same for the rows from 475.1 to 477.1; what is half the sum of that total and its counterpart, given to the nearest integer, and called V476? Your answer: 71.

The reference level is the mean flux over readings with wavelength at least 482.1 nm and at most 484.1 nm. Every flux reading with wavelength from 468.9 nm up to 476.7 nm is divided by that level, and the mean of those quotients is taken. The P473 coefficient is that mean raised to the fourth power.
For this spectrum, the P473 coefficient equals 1.05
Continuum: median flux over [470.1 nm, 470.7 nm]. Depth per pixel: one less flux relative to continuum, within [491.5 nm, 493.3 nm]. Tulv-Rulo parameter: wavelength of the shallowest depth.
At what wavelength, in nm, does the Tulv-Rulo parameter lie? 492.8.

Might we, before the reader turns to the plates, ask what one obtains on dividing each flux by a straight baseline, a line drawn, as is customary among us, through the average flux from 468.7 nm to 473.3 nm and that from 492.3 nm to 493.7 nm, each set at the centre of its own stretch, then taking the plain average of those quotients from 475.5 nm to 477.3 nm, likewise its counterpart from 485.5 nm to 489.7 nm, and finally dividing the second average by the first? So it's 0.93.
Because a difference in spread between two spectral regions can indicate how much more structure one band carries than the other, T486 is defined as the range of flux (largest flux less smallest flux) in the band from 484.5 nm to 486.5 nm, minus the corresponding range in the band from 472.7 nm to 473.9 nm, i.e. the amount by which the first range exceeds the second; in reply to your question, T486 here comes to 2.0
